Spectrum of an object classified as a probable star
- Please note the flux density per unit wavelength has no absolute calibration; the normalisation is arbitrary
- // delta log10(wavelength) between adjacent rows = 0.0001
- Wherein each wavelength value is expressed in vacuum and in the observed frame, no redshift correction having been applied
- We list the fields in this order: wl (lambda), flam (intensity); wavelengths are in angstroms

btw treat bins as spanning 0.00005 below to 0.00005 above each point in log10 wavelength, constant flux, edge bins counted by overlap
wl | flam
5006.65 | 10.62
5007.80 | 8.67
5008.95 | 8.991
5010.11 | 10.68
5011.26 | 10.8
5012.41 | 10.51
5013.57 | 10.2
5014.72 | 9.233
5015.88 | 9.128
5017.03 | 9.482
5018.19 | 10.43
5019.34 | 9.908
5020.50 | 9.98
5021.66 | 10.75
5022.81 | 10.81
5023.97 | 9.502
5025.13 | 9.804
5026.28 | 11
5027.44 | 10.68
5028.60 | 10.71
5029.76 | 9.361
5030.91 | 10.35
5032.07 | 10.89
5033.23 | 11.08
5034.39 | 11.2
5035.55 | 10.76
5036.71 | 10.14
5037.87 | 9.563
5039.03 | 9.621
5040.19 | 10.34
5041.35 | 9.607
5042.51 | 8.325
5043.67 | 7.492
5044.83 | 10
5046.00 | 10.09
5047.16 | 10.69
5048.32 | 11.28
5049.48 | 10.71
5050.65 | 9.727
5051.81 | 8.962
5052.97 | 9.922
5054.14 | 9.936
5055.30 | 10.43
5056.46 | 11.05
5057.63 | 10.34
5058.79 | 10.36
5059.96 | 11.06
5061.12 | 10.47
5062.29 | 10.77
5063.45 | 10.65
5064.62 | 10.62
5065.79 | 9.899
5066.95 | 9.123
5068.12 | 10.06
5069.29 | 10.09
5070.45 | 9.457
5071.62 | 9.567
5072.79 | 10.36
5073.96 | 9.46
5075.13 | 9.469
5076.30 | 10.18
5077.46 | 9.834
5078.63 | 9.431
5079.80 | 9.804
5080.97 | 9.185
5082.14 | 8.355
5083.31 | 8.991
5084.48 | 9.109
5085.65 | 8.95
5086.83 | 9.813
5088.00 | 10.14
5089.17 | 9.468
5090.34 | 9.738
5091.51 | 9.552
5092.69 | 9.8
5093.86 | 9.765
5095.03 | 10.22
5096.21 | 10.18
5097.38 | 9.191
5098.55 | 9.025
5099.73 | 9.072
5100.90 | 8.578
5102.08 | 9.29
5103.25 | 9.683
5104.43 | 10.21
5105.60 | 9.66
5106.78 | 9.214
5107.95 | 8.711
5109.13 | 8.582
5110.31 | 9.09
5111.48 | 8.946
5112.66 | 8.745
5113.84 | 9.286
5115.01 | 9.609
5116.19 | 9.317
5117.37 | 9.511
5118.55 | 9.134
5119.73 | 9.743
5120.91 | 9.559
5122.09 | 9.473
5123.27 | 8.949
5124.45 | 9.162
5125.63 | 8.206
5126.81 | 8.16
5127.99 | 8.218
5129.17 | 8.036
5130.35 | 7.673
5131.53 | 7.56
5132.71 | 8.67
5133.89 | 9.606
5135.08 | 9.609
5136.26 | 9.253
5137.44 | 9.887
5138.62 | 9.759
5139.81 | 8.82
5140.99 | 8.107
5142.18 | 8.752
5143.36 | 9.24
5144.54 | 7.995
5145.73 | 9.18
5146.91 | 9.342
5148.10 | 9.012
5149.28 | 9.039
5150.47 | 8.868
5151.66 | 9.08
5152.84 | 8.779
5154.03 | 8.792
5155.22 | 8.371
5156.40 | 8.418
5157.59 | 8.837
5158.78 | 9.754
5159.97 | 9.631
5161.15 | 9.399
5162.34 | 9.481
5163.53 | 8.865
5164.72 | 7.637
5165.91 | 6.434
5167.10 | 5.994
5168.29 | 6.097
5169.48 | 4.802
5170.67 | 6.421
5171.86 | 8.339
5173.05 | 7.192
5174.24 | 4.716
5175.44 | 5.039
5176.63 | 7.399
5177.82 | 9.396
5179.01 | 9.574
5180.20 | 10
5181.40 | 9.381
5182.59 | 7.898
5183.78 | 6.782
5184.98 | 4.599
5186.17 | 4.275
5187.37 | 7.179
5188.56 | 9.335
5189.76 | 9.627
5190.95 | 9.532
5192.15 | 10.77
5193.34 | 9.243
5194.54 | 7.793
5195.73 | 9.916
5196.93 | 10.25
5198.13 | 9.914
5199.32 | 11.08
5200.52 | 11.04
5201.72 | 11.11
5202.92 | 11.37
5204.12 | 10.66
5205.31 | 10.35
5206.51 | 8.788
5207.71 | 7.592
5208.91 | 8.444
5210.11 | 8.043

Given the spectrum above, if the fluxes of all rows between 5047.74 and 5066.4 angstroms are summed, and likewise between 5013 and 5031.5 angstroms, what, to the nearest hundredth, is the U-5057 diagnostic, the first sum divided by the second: 1.03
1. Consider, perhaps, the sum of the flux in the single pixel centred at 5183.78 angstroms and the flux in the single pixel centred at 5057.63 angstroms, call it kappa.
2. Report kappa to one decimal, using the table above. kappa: 17.1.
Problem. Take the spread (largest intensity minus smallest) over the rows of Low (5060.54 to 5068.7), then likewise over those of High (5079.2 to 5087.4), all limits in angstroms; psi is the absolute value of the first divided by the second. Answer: 1.1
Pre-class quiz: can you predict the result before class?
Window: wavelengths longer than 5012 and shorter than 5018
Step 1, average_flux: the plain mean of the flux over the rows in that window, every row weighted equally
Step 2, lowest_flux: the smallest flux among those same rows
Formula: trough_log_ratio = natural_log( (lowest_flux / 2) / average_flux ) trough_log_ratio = -0.76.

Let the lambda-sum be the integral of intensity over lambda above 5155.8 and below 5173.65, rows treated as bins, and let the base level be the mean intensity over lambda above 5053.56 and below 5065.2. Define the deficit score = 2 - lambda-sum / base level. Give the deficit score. -11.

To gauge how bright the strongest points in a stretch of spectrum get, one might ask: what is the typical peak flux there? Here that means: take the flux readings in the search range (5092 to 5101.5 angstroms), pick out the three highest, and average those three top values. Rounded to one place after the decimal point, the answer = 10.1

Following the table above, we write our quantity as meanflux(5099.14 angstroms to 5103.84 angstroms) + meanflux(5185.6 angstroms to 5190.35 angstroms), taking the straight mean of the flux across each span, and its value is 16.8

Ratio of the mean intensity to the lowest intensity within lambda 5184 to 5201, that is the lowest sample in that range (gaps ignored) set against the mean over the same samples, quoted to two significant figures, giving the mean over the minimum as 2.1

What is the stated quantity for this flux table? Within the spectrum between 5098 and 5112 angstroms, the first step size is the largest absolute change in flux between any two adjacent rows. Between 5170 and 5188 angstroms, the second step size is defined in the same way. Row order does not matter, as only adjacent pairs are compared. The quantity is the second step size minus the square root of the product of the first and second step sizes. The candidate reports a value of 1.5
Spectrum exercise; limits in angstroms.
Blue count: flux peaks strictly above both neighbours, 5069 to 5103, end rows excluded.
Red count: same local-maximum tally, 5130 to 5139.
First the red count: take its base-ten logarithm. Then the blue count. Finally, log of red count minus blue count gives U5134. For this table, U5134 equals -8.7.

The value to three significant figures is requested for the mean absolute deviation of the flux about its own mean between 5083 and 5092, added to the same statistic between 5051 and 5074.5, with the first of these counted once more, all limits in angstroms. 1.16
